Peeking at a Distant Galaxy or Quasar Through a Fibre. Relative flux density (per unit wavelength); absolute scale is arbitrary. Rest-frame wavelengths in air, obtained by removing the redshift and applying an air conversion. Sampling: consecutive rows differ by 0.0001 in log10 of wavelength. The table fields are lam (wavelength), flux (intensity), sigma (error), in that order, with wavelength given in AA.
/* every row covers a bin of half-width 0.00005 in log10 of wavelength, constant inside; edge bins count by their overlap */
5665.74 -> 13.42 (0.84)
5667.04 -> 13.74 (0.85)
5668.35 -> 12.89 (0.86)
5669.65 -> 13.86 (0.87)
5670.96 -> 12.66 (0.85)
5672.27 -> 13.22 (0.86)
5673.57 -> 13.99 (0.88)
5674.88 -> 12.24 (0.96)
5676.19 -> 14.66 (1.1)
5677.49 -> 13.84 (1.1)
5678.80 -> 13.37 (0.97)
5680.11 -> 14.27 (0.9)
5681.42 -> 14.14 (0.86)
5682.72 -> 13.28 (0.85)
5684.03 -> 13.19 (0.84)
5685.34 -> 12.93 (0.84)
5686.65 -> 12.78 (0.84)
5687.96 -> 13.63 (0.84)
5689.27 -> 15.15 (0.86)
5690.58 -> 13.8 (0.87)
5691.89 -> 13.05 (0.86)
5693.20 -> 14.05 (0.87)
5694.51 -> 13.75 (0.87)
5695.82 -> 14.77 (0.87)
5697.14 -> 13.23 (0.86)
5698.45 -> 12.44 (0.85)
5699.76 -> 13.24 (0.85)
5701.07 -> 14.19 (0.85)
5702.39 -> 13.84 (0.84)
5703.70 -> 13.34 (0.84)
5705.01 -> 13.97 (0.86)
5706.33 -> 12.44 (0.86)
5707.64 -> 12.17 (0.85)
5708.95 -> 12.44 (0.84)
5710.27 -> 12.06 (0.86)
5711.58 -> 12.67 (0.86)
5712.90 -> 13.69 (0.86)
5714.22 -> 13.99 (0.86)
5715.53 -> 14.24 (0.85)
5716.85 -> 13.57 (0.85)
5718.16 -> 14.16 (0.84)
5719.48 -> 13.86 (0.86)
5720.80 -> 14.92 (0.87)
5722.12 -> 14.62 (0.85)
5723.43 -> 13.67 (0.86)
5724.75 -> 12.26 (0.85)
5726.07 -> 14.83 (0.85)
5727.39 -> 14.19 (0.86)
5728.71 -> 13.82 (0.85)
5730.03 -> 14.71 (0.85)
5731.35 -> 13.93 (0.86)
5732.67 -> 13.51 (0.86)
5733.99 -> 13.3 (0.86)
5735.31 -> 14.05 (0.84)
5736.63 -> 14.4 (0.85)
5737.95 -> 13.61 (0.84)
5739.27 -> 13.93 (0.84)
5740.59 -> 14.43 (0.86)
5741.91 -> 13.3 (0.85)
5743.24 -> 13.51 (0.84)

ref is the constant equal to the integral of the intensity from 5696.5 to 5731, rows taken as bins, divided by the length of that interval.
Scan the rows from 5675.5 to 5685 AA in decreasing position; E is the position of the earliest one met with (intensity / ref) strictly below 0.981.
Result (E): 5684.03 AA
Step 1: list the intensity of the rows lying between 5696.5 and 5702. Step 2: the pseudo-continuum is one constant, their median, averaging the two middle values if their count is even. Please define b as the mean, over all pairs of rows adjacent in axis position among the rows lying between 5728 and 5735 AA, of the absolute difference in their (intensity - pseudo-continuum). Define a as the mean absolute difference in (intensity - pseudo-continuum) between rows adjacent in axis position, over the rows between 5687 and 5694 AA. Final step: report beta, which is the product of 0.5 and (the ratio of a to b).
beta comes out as 1.0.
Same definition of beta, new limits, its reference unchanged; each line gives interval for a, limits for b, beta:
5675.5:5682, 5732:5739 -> 0.6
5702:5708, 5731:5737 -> 0.8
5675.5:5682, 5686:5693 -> 0.3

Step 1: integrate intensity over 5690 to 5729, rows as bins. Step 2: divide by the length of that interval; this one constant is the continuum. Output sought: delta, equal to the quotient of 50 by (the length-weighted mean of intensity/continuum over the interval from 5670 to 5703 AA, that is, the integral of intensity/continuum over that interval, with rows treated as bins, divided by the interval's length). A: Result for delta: 49.9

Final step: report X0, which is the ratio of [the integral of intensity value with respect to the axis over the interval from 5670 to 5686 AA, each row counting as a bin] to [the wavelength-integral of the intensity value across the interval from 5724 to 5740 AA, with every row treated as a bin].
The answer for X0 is 0.97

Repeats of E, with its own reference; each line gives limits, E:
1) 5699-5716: 5711.58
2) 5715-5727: 5724.75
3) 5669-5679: 5674.88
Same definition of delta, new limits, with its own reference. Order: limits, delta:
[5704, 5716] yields 51.9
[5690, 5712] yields 51.1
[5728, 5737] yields 48.7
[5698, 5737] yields 49.8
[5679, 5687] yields 50.4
